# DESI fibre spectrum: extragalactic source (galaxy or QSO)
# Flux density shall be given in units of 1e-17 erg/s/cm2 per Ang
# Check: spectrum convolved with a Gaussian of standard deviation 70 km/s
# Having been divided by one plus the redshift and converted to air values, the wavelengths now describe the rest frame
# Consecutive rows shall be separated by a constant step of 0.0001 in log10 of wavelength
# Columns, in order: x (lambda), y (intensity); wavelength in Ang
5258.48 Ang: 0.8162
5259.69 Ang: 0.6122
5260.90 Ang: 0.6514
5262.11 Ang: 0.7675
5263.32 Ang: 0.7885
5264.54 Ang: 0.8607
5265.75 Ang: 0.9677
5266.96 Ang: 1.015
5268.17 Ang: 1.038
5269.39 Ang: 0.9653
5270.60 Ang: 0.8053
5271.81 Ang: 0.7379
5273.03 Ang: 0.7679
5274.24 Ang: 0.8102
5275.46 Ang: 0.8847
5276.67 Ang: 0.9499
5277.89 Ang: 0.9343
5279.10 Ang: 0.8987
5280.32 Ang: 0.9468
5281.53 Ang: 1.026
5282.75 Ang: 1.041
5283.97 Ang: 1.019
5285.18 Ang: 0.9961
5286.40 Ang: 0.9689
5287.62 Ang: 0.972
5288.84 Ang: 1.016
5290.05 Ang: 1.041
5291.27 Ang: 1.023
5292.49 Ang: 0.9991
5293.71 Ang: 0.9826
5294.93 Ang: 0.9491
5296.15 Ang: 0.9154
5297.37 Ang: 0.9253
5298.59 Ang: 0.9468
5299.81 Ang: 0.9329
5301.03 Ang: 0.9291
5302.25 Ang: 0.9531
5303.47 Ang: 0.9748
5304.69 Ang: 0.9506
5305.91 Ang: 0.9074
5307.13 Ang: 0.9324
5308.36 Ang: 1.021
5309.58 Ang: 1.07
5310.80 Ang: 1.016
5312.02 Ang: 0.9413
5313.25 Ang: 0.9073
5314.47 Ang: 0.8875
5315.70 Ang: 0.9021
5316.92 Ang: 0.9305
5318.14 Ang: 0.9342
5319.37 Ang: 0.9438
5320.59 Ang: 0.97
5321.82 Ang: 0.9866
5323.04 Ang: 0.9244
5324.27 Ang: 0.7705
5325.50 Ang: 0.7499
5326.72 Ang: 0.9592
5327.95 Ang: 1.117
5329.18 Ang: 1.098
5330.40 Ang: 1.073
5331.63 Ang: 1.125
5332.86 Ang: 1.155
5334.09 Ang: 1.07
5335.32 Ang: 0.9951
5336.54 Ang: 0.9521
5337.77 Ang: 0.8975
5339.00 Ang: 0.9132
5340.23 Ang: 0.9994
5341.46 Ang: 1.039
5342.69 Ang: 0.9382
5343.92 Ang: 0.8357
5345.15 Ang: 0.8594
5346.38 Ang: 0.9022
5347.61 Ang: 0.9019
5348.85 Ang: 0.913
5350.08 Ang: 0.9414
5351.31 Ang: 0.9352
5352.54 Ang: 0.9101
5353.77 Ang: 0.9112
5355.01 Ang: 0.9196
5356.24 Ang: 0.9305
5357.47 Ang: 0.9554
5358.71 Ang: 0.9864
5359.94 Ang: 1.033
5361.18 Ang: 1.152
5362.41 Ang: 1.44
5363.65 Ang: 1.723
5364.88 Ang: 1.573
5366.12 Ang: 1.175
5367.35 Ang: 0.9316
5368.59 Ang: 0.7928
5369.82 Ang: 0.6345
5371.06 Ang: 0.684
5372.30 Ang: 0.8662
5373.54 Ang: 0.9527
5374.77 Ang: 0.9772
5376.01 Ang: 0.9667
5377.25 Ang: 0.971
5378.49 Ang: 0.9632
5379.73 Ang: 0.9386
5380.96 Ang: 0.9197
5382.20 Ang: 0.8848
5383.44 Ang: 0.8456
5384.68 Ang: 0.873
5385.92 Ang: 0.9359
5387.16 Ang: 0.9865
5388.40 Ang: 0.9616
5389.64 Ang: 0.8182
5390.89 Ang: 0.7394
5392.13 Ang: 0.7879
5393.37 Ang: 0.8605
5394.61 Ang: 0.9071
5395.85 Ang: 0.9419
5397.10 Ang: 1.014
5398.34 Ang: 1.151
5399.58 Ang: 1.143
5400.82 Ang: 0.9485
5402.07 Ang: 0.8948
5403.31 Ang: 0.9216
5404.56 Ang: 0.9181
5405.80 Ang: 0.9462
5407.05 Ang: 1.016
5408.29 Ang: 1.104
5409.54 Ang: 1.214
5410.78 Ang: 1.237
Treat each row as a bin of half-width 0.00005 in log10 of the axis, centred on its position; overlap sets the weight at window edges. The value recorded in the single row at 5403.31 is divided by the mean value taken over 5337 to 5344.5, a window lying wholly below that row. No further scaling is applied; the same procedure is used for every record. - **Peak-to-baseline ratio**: 0.98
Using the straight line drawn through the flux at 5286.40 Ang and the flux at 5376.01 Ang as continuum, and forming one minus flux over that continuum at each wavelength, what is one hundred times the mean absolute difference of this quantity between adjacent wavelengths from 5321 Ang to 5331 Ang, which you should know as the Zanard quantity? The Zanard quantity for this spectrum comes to 10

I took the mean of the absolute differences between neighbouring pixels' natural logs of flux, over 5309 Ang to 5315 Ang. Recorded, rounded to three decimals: 0.047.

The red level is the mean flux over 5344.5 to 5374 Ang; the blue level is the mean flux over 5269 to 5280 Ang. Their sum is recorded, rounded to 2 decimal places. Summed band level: 1.86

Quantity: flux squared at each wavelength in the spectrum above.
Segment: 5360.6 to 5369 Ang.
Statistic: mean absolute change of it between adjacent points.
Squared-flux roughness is 0.66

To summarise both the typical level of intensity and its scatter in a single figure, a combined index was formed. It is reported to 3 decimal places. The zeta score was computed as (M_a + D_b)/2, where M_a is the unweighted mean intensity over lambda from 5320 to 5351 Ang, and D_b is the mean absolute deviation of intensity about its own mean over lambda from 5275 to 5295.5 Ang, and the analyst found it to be 0.501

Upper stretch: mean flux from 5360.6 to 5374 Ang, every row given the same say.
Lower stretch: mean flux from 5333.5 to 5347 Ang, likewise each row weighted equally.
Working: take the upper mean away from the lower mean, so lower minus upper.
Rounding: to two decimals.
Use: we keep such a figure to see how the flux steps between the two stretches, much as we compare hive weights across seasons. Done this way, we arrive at -0.14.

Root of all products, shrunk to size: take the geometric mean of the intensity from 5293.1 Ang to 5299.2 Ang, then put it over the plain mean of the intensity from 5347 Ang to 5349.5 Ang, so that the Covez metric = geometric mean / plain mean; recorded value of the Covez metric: 1.04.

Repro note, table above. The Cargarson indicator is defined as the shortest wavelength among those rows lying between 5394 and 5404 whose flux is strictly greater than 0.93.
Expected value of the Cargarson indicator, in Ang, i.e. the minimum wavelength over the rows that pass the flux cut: 5395.85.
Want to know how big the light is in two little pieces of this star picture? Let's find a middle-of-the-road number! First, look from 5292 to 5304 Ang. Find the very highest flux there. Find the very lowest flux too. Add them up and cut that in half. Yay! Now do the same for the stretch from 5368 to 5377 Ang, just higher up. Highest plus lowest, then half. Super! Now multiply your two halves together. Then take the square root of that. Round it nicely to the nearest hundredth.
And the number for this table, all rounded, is 0.88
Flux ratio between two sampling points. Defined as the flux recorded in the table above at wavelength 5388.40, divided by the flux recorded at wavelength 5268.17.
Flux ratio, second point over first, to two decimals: 0.93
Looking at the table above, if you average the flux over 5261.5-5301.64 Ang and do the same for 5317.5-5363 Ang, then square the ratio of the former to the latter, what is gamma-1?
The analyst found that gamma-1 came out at 0.91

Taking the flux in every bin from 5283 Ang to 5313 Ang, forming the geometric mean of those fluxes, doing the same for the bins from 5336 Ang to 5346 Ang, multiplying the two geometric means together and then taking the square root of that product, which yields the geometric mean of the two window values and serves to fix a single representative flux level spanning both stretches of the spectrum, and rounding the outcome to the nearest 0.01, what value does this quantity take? 0.95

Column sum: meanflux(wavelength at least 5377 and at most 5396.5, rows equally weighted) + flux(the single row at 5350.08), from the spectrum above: 1.84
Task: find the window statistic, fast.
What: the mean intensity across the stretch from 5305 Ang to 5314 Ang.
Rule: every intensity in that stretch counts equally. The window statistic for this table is 0.97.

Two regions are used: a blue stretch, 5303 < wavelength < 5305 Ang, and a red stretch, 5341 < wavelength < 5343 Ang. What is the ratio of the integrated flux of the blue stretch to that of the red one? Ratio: 0.97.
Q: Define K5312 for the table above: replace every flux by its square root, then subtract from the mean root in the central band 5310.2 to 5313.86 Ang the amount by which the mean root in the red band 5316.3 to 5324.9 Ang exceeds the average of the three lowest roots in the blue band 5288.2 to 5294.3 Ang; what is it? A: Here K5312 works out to 1.02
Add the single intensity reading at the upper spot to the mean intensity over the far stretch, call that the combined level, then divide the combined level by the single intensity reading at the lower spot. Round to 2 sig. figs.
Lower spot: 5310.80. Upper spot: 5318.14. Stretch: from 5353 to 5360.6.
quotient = 1.9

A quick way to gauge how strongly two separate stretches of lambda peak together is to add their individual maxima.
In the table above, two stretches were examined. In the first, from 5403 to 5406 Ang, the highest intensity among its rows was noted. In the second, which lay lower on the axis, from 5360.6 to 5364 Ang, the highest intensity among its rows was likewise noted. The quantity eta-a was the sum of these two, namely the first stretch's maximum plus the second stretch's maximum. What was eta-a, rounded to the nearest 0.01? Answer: 2.67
